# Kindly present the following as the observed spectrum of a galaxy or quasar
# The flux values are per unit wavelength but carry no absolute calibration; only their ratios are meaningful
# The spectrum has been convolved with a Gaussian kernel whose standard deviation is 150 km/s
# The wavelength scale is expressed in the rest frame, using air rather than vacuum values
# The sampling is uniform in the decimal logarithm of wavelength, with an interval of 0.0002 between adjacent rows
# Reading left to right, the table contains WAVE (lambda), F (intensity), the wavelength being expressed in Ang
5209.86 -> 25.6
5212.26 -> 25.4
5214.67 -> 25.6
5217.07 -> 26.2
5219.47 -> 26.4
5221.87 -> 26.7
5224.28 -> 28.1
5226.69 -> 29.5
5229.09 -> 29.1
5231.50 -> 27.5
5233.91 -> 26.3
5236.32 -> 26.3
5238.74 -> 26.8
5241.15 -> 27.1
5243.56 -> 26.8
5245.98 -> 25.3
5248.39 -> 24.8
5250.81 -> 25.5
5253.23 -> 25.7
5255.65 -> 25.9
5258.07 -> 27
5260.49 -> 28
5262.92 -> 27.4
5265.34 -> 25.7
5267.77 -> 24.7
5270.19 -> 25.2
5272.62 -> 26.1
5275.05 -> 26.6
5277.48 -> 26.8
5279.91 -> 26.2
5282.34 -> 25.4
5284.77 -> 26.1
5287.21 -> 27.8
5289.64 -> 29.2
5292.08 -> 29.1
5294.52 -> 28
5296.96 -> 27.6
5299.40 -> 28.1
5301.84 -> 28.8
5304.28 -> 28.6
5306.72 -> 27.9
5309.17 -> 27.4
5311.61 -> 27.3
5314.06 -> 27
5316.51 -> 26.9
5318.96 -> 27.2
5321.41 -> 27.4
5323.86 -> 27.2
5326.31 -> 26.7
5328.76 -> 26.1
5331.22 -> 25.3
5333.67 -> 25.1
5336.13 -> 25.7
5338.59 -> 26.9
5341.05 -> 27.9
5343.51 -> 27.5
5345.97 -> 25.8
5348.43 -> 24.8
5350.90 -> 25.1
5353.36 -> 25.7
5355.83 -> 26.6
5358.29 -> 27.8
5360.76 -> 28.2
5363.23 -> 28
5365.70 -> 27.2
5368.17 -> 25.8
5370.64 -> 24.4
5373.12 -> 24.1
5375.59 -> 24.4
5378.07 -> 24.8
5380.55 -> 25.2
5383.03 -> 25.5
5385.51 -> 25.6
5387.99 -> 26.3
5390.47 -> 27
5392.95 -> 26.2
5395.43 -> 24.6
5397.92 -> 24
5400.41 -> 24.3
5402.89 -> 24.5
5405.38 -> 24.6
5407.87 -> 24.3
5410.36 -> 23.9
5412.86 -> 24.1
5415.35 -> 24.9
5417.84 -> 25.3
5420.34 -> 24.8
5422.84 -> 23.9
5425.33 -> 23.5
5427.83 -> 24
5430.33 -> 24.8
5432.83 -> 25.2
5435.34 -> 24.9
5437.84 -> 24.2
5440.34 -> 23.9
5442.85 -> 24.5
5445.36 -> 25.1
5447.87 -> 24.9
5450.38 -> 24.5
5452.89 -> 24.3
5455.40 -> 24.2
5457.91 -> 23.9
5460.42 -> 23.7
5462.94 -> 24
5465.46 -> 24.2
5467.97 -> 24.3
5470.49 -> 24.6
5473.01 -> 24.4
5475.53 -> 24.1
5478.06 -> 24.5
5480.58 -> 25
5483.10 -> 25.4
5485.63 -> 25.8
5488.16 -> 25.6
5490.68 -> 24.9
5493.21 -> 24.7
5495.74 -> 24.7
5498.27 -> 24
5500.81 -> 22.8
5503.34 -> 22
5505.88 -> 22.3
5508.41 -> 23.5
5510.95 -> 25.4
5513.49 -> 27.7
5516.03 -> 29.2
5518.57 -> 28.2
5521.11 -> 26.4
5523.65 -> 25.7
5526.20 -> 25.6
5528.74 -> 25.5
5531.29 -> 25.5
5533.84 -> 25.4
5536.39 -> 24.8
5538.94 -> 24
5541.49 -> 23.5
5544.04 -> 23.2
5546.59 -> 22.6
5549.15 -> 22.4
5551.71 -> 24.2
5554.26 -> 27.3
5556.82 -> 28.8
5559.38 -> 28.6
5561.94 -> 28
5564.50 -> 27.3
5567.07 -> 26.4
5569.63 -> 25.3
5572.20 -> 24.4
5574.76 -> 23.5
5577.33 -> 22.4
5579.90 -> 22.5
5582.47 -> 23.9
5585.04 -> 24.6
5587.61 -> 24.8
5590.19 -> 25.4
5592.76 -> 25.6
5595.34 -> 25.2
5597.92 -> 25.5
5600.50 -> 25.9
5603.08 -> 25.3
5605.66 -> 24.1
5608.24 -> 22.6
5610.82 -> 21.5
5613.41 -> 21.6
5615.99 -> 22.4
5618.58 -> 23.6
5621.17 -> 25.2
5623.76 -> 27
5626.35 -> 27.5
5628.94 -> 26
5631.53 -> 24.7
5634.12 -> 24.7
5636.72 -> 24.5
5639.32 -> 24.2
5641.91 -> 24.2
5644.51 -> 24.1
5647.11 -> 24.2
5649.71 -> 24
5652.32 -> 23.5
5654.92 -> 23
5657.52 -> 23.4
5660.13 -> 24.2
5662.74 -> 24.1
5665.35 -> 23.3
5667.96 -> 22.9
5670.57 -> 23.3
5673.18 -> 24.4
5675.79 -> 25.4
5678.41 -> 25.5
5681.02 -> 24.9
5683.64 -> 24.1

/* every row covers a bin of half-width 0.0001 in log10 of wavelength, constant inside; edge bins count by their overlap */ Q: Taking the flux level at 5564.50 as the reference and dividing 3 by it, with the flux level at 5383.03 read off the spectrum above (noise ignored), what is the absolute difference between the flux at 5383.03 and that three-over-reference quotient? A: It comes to 25.4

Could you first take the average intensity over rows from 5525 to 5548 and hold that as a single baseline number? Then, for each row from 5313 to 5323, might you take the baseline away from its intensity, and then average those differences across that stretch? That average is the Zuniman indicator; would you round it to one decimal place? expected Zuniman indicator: 2.7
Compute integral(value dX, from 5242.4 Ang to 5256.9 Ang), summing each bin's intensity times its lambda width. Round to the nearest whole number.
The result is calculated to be 372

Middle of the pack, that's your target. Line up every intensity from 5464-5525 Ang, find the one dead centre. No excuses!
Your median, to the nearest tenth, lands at 24.7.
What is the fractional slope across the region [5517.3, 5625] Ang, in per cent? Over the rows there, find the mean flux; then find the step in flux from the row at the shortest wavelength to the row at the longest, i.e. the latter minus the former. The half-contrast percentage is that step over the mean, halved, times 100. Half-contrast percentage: -2.4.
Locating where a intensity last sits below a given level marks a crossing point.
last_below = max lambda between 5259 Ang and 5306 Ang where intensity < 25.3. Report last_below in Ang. 5270.19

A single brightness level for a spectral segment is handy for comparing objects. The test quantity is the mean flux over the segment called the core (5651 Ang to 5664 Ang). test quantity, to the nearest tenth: 23.6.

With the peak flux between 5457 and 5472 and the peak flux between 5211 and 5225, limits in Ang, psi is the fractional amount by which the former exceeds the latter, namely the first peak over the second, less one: -0.125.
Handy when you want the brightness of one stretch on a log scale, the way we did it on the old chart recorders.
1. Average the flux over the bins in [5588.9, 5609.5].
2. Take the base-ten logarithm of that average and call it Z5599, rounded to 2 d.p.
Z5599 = 1.40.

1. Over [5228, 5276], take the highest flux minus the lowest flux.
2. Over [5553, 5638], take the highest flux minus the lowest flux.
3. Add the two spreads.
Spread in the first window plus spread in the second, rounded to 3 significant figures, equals 11.7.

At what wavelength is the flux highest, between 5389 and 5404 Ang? 5390.47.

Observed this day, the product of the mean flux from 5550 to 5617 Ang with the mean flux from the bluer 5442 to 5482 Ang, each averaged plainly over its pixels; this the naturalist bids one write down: 607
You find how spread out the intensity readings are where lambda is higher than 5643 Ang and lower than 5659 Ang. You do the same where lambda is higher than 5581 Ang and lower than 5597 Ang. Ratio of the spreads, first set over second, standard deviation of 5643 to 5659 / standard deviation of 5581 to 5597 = 0.76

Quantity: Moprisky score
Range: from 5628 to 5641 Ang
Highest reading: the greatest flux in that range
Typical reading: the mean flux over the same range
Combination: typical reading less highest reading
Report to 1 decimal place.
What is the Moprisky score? -1.2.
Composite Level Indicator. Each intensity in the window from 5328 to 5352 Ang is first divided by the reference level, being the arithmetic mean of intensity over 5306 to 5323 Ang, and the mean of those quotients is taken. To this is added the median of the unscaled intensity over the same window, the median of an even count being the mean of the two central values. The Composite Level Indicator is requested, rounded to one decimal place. 26.7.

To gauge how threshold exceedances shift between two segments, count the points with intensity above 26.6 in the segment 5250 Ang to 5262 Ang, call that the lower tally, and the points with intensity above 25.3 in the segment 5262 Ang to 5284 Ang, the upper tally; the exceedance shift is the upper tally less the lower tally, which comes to 5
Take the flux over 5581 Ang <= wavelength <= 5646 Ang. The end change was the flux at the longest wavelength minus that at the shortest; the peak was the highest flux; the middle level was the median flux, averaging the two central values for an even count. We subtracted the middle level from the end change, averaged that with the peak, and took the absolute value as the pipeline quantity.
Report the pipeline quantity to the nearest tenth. 1.5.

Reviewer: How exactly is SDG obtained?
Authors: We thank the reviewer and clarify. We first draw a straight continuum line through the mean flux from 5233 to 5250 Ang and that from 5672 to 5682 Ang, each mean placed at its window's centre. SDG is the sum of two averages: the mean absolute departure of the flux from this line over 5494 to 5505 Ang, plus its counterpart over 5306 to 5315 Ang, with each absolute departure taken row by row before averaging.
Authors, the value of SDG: 3.5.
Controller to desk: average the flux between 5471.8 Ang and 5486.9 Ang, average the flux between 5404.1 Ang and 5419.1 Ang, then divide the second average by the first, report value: 0.99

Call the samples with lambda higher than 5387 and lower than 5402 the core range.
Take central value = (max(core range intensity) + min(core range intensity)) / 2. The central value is 25.5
